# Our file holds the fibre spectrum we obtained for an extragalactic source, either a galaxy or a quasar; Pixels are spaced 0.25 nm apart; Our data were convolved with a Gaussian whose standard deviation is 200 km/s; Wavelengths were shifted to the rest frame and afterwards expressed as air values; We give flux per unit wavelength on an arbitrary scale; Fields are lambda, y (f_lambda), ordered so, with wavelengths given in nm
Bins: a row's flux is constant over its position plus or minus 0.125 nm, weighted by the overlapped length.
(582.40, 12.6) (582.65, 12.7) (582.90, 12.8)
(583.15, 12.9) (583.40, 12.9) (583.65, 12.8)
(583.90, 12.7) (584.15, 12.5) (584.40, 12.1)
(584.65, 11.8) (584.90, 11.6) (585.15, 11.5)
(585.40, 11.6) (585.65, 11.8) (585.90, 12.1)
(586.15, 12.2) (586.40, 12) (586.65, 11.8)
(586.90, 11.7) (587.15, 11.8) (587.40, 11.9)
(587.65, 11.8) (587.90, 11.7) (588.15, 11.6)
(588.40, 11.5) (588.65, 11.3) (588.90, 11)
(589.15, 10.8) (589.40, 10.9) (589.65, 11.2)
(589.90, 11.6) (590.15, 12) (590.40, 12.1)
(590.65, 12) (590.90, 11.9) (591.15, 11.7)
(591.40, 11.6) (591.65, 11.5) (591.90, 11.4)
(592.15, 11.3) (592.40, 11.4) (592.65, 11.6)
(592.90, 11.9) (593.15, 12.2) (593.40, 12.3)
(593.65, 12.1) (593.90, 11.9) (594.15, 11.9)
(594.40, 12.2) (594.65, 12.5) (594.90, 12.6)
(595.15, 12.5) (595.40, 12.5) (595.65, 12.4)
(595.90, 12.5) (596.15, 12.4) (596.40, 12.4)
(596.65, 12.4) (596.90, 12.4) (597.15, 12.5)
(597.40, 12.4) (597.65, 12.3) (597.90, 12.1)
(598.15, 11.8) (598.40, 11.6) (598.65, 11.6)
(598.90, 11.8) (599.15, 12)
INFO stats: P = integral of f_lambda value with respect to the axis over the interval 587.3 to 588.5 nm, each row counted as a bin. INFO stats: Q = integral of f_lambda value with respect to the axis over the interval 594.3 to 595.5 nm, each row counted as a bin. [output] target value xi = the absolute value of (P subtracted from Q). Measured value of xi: 0.9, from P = 14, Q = 15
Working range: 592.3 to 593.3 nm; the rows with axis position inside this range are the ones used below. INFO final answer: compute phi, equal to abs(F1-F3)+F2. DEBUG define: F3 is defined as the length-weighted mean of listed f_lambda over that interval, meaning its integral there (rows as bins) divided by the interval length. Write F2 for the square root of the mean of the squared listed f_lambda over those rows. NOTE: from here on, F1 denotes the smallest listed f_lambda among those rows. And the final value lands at 12.18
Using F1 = 11.4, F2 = 11.8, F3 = 11.8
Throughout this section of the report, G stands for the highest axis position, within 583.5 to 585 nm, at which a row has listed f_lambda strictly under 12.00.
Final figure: 584.90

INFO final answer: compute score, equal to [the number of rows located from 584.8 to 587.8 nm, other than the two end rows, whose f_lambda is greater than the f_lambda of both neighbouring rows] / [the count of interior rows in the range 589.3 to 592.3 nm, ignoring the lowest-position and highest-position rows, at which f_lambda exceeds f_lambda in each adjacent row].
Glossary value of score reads 2.0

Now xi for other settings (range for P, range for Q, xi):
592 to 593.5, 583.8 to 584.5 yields 8.9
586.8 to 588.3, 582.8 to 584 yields 2.2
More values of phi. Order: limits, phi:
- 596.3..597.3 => 12.45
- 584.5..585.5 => 11.76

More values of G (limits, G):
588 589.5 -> 589.40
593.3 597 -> 594.15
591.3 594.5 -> 594.15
